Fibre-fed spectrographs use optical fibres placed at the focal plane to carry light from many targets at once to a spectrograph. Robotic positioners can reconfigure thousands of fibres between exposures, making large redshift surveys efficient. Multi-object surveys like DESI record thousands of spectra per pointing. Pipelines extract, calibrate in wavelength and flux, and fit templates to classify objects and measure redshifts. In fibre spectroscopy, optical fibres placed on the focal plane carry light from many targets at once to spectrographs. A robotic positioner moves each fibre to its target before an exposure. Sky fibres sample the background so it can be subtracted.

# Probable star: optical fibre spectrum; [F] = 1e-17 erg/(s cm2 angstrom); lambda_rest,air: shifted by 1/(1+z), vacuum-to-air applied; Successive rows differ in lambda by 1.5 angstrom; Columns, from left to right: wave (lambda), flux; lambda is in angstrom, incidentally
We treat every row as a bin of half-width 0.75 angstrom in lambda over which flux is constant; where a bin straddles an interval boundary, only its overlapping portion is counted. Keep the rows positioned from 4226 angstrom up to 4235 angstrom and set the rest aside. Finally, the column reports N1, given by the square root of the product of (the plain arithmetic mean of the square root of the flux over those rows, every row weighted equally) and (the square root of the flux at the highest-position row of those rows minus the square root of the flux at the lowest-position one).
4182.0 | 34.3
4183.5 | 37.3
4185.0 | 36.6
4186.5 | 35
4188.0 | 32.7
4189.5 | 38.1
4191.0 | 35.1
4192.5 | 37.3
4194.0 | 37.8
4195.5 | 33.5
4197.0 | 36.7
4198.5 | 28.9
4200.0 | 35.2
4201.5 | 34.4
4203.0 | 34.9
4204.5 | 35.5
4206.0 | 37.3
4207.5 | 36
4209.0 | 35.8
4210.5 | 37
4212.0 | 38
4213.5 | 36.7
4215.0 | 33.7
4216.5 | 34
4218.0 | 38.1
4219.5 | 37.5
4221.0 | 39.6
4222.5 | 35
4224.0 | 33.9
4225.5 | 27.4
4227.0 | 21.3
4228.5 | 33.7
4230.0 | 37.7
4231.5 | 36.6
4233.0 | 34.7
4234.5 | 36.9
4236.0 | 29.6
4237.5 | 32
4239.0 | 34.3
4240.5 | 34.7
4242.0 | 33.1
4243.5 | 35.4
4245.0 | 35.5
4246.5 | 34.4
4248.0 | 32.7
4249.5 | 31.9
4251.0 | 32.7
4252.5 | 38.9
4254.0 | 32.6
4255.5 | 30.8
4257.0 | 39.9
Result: 2.90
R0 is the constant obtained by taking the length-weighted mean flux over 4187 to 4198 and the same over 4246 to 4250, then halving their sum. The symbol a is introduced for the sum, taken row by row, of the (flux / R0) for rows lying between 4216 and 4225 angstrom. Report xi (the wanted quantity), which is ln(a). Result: 1.849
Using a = 6.35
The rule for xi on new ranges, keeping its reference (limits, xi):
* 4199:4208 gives 1.826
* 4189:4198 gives 1.850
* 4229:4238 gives 1.799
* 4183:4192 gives 1.833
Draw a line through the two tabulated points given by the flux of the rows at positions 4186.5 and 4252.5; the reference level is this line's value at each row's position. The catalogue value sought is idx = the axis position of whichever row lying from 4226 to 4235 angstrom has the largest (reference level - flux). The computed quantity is 4227.0 angstrom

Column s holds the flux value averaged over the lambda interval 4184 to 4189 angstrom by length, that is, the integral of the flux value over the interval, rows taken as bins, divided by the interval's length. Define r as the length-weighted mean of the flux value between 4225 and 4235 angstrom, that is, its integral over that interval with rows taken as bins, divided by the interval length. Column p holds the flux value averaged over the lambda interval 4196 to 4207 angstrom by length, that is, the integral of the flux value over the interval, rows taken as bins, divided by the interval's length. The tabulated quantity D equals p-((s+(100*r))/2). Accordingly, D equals -1615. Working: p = 34.7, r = 32.6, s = 35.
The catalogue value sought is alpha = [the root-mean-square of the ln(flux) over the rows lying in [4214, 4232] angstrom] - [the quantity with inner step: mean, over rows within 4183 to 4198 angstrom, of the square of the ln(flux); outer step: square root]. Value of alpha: -0.06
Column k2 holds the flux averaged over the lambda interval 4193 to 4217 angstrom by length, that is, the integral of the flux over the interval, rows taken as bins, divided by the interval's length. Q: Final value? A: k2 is 35.4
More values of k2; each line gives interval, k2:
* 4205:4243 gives 34.6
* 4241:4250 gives 33.9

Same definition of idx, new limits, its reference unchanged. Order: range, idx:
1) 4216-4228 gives 4227.0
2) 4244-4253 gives 4249.5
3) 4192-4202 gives 4198.5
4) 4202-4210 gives 4203.0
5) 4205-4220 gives 4215.0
